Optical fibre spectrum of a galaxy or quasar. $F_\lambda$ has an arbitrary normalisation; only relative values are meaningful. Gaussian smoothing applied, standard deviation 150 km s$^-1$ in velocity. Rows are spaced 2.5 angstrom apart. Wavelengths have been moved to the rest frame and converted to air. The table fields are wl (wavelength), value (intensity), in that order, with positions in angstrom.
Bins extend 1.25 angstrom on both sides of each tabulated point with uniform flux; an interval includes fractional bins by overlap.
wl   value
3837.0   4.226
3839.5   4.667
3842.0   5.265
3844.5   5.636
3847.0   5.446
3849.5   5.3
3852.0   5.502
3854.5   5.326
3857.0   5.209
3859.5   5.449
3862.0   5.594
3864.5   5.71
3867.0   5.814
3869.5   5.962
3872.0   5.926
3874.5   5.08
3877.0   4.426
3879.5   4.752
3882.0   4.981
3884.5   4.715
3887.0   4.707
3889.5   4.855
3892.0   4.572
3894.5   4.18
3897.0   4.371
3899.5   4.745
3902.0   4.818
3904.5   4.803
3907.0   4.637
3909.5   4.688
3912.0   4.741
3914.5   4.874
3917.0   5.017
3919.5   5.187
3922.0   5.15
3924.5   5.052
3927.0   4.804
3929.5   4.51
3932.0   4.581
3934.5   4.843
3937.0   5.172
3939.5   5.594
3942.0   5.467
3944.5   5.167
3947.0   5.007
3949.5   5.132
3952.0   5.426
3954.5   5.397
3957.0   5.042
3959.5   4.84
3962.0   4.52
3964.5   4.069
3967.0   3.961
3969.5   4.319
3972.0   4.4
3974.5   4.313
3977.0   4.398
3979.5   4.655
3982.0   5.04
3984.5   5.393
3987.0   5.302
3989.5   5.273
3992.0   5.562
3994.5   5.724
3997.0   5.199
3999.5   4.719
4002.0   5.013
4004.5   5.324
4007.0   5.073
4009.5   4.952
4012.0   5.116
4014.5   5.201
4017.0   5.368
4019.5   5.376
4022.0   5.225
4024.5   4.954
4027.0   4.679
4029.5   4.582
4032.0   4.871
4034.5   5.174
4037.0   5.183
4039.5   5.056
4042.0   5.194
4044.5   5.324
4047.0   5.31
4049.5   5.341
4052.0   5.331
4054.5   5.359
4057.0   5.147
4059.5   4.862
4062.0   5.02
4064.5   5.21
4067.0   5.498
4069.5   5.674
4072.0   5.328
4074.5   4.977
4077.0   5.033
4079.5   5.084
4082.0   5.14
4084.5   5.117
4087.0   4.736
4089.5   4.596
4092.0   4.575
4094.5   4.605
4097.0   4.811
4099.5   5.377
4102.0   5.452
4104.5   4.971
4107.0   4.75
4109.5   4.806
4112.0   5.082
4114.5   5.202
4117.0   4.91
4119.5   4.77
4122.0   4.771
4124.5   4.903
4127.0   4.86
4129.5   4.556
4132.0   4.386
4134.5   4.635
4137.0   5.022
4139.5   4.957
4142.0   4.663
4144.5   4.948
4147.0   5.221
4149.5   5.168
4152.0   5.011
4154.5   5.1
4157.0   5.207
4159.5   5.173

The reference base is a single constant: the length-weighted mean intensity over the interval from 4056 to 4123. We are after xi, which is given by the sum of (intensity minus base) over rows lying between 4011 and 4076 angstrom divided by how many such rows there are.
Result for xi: 0.15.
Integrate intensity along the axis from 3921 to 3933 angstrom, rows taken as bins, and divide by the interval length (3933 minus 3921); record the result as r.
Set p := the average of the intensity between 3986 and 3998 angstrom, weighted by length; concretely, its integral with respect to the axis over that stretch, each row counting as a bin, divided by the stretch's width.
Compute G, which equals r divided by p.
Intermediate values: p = 5.42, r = 4.8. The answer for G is 0.89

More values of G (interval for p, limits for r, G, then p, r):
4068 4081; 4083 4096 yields 0.91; 5.22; 4.7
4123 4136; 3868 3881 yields 1.12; 4.68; 5.2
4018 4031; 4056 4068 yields 1.03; 4.97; 5.1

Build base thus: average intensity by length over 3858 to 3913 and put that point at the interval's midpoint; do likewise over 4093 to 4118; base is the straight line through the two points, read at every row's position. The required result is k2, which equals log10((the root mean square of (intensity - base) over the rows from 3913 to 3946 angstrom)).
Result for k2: -0.517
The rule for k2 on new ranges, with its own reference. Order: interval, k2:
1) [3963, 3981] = -0.145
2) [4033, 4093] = -0.531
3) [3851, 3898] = -0.256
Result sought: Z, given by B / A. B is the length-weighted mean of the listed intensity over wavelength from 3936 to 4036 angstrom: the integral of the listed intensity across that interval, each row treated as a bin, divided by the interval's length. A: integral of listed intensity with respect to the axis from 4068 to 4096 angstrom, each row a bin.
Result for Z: 0.036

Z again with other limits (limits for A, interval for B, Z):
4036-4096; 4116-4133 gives 0.015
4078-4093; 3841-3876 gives 0.075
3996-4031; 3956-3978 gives 0.025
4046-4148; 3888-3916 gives 0.009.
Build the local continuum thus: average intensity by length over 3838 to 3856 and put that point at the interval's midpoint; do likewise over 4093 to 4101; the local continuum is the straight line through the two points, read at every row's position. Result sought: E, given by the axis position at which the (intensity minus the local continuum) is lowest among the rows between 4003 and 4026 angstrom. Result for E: 4009.5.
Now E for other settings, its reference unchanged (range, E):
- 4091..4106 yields 4092.0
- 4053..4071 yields 4059.5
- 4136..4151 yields 4142.0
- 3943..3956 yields 3947.0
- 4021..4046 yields 4029.5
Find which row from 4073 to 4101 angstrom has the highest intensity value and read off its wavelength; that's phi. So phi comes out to 4099.5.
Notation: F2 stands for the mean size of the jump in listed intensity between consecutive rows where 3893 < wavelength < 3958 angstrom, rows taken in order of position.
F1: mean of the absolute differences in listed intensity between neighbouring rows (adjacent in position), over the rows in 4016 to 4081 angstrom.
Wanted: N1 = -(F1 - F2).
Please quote 0.02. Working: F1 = 0.16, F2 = 0.18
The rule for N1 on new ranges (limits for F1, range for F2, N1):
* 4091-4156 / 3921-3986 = 0.03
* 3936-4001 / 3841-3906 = -0.01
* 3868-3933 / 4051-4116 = -0.02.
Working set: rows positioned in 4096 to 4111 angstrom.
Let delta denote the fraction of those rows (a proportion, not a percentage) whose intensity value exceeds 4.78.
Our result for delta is 0.83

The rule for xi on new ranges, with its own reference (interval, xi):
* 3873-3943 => -0.19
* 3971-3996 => -0.01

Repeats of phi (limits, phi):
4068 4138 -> 4069.5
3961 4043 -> 3994.5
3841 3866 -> 3864.5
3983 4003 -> 3994.5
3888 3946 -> 3939.5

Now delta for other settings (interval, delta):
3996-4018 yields 0.89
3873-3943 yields 0.54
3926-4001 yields 0.63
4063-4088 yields 0.90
